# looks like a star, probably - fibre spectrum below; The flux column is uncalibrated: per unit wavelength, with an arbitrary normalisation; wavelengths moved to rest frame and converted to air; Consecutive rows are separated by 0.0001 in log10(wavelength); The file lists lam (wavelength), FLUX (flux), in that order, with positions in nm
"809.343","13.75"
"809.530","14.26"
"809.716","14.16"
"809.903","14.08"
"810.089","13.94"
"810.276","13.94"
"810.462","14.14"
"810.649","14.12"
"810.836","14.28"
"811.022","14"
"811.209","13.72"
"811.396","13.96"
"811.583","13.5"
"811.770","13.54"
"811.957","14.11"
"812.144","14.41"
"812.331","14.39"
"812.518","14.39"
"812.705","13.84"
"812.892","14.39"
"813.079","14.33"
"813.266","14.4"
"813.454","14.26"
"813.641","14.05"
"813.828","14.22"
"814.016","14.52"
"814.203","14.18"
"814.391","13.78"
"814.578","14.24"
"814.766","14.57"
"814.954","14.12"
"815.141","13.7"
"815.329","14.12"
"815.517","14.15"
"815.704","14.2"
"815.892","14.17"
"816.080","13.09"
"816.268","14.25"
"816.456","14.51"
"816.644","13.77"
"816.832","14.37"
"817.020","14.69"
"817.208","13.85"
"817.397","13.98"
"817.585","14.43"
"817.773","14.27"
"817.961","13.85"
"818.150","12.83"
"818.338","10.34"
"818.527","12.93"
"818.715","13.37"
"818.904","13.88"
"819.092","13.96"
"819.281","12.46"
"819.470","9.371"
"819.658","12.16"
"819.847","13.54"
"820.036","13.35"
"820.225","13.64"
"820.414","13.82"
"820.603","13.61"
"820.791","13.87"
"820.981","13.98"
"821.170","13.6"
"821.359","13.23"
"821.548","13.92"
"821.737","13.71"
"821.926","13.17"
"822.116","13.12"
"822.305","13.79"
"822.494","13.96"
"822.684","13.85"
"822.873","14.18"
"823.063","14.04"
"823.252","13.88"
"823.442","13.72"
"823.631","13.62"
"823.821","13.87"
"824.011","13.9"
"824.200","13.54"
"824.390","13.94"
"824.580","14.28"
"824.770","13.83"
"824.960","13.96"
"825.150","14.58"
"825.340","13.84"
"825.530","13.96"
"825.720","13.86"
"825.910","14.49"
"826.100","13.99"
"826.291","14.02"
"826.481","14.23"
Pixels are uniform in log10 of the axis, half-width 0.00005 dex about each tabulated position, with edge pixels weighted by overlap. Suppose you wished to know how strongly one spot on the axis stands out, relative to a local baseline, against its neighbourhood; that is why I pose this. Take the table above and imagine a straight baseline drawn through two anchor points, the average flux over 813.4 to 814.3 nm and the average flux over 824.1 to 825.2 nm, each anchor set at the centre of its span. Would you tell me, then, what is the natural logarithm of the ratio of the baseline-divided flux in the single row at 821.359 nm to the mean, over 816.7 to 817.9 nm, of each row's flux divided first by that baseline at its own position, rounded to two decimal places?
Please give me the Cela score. -0.07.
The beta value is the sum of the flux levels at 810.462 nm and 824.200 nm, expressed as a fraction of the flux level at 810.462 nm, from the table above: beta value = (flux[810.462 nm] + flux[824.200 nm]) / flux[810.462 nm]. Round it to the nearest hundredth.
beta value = 1.96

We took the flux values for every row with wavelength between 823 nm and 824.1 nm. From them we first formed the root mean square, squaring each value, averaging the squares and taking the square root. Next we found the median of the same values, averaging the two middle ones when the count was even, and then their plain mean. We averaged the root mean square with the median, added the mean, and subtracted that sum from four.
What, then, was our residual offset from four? -23.7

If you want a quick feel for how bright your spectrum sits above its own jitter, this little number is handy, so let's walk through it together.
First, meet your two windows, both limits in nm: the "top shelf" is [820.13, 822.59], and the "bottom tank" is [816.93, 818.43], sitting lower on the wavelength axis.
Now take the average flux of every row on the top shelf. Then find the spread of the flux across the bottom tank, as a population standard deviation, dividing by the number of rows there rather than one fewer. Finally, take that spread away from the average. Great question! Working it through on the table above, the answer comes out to 12.3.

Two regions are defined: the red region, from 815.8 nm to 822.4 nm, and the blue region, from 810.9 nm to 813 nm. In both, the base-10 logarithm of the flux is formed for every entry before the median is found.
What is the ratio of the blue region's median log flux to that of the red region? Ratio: 1.01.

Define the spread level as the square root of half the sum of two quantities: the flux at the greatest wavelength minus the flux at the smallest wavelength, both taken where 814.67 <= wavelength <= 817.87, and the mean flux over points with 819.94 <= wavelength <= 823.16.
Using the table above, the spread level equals 2.59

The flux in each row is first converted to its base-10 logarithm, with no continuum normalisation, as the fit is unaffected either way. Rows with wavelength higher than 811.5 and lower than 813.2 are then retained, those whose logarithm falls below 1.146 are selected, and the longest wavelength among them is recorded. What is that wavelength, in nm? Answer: 812.705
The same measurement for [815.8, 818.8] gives 818.715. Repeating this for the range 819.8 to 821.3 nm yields 821.170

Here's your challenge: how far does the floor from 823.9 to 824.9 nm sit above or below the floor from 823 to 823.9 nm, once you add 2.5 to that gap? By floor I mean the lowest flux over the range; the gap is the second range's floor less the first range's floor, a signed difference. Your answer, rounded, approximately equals 2.4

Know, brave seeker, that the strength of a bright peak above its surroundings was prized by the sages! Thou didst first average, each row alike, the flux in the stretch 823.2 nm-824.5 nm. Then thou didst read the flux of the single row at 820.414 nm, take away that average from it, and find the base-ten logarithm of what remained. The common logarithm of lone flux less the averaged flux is -1.4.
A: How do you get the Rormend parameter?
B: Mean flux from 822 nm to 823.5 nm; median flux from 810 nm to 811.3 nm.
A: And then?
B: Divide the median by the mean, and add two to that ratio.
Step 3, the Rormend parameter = 3.01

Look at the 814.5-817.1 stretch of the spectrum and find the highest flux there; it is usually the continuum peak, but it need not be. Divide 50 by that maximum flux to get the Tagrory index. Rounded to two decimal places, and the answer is 3.40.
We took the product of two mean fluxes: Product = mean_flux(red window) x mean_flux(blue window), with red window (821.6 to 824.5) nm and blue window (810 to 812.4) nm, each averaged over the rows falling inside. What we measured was 192.6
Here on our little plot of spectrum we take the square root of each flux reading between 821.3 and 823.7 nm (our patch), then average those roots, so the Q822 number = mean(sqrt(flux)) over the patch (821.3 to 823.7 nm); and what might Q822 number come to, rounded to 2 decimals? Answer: 3.70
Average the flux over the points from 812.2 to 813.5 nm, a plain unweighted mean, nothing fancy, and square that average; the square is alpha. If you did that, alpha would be 204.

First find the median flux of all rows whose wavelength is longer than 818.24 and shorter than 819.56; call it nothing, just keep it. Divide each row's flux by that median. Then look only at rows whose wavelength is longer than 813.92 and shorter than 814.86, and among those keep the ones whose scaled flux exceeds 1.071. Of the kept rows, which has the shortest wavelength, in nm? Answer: 814.016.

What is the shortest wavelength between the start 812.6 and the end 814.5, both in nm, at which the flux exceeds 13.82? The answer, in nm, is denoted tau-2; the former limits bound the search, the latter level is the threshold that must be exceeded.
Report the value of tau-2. 812.705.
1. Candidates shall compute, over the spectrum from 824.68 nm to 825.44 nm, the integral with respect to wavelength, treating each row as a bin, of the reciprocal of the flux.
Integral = 0.0541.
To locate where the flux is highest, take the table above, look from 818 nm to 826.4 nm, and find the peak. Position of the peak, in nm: 825.150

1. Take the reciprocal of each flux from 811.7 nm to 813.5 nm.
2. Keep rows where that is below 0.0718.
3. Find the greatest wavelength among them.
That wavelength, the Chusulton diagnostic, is 813.454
